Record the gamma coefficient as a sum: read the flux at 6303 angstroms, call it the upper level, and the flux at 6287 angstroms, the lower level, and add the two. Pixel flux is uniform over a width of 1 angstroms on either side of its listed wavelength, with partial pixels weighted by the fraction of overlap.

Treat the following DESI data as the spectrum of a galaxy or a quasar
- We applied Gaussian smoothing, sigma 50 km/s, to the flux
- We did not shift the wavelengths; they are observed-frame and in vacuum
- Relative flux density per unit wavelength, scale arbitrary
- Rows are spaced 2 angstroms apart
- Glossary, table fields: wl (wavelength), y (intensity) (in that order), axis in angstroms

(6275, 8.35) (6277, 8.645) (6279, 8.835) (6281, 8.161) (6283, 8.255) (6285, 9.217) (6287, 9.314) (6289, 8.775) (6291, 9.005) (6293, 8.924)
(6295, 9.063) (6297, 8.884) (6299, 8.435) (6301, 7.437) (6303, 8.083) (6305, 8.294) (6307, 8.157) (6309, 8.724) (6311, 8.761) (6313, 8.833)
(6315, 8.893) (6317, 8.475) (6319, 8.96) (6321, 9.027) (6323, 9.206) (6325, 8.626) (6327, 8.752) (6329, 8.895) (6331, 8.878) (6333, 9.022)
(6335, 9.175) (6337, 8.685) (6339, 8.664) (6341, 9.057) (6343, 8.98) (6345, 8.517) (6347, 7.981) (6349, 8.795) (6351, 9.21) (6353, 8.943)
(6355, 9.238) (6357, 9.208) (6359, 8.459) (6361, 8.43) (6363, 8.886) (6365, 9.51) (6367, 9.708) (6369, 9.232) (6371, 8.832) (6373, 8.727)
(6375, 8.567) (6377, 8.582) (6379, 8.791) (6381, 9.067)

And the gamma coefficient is 17.4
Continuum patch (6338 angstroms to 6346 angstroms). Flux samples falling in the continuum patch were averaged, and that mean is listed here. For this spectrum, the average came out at 8.80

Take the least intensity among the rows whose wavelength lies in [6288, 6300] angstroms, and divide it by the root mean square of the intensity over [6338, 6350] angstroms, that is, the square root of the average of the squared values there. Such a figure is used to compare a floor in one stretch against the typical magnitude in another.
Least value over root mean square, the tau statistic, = 0.97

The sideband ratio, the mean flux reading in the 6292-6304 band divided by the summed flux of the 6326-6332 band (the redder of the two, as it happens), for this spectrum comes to 0.32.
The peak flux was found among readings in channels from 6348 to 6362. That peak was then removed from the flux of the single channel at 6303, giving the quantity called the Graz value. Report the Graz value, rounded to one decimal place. -1.2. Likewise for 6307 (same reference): -1.1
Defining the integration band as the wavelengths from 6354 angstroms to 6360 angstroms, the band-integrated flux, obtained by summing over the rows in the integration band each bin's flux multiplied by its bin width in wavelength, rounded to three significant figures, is 53.8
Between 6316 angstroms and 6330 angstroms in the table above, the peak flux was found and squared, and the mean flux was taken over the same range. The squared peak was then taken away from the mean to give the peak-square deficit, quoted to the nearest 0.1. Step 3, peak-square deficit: -75.9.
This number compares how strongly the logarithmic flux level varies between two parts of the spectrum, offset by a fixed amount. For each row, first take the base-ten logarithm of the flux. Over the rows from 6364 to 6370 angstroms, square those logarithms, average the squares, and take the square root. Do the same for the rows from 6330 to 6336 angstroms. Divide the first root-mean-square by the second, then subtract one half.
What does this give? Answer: 0.52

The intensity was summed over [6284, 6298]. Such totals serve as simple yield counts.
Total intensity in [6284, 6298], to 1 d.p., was 63.2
